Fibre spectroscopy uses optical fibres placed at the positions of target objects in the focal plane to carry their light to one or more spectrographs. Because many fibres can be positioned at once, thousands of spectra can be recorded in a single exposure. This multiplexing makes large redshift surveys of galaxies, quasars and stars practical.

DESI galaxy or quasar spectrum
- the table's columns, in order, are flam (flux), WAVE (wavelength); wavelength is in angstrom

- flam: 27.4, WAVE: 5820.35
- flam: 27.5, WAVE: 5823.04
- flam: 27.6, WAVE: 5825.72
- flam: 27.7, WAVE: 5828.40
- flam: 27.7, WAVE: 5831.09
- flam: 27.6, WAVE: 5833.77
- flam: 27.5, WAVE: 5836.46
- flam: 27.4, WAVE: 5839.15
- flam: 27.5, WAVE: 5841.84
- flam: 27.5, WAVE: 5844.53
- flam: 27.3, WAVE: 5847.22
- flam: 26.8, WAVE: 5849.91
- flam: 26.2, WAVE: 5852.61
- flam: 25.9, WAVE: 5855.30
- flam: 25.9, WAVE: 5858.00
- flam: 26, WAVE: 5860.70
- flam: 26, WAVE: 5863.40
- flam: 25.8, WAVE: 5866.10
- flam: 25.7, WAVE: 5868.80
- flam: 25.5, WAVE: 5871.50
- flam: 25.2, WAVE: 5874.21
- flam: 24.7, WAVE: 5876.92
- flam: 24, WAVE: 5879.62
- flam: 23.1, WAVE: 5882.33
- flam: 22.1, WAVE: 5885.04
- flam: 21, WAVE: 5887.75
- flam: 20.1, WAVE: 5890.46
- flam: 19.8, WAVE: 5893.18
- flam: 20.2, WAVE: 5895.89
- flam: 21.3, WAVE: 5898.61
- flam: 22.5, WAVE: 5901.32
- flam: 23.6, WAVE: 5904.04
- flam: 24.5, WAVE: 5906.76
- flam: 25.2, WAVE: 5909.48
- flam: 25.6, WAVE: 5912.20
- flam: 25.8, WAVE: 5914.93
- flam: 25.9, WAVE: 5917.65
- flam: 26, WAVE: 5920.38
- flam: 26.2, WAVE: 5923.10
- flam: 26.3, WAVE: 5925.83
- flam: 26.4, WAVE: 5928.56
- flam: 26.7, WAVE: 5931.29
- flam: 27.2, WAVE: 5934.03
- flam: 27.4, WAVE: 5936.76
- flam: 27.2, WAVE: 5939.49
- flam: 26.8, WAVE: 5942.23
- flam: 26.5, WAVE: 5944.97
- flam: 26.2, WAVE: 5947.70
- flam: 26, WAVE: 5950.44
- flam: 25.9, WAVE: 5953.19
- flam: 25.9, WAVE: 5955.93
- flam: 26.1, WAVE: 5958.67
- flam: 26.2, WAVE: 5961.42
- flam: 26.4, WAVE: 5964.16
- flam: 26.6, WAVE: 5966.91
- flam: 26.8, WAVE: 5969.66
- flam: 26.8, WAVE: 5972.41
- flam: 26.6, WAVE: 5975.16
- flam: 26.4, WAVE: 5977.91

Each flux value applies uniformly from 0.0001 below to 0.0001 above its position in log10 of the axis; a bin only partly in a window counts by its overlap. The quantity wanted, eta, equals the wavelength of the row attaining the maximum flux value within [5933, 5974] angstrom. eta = 5936.76 angstrom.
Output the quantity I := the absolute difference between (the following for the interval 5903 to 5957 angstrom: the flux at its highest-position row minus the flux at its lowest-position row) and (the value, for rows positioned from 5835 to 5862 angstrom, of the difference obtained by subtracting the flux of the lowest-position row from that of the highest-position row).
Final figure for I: 3.8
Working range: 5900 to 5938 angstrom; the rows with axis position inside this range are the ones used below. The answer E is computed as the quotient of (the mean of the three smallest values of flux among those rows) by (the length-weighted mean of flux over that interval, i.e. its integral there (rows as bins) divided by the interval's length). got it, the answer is 0.92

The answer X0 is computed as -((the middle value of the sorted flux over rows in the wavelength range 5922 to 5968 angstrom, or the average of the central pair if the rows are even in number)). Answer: -26.4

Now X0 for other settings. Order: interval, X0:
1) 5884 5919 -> -22.5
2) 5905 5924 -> -25.8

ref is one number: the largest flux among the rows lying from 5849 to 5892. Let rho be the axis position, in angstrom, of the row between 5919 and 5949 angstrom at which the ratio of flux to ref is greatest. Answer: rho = 5936.76 angstrom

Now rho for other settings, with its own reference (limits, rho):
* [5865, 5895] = 5866.10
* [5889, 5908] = 5906.76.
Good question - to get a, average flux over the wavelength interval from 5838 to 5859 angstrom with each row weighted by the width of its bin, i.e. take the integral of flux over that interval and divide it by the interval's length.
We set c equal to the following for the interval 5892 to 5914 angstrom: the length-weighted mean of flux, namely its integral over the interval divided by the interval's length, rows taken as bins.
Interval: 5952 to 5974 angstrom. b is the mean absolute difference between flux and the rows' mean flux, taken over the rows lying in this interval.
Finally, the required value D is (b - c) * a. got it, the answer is -607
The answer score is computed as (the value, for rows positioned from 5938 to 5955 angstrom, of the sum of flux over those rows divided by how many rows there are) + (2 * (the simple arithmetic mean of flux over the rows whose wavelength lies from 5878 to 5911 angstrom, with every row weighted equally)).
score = 71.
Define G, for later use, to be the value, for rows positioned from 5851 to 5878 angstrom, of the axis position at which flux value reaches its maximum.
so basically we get 5852.61 angstrom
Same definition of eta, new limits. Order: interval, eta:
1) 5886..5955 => 5936.76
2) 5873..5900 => 5874.21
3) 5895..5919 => 5917.65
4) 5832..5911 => 5833.77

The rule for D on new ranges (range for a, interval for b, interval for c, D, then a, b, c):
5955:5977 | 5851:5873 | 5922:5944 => -704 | 26.4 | 0.2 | 26.8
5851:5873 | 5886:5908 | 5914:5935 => -644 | 25.9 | 1.4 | 26.3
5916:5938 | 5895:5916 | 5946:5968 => -649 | 26.5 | 1.7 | 26.2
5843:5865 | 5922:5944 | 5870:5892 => -604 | 26.5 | 0.4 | 23.2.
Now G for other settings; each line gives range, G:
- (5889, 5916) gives 5914.93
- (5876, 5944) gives 5936.76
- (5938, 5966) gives 5939.49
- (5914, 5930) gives 5928.56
